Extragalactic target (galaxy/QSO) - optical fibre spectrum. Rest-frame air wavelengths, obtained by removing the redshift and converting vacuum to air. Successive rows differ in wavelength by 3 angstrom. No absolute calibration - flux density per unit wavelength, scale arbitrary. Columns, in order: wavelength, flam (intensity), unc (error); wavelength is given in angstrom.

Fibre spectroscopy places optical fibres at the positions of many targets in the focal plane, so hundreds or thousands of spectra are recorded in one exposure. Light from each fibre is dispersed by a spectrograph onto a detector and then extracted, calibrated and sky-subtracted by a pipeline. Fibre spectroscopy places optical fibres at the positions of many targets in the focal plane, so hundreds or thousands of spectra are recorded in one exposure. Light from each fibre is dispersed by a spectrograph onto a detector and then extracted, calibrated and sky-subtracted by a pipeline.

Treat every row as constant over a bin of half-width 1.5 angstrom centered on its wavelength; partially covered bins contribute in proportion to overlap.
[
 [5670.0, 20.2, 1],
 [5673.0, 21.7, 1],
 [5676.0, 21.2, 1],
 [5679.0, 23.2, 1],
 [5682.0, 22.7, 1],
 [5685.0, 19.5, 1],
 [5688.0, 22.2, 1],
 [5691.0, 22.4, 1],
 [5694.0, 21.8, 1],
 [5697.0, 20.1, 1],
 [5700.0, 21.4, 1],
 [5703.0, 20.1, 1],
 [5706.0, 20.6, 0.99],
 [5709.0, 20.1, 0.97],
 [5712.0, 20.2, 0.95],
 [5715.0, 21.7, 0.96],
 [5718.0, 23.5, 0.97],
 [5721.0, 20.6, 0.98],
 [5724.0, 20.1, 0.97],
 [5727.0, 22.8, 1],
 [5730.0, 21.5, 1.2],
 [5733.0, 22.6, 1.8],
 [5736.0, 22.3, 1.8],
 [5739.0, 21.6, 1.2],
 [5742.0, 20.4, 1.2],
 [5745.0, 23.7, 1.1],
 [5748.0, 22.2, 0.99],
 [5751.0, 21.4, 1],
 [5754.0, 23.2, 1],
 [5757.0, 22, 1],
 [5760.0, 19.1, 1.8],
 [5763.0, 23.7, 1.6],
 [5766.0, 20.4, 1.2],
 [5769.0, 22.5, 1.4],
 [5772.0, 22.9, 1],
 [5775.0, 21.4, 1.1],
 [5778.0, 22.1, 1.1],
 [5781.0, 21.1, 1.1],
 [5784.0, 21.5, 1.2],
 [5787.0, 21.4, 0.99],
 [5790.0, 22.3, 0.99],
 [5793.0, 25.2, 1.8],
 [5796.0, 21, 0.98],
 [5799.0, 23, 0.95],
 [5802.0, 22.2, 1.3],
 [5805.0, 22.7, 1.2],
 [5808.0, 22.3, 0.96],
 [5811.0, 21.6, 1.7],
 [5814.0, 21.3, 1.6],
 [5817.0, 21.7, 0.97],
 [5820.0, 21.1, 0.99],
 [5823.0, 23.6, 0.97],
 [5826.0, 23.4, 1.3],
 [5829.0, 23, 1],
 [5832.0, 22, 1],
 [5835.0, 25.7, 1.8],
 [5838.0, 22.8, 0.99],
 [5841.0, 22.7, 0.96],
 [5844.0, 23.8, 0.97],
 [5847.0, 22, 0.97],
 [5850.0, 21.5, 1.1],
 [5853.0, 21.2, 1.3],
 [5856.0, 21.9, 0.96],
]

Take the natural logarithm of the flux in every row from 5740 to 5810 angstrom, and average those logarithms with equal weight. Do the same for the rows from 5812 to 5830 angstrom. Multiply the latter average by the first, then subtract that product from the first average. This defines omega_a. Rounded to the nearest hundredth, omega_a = -6.51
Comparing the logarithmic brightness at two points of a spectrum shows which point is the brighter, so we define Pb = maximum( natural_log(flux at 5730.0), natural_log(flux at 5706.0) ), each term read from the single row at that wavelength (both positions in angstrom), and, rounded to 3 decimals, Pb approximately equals 3.068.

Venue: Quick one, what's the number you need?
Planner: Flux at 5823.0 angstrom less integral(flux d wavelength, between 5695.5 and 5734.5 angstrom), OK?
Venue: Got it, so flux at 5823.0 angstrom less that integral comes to -802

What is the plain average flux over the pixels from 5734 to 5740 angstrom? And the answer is 22.0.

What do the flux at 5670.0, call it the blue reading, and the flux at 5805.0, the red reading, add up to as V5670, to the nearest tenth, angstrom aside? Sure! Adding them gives 42.9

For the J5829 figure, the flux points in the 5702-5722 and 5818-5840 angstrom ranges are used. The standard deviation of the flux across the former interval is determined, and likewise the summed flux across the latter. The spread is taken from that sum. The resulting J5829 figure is 160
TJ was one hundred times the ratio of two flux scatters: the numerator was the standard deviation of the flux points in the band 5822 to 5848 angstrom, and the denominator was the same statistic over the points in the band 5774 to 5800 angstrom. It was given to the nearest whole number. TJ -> 85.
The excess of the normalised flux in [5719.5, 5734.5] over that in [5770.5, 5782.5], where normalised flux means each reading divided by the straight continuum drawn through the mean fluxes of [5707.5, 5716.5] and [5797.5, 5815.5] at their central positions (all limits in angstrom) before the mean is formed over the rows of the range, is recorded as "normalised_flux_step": 0.021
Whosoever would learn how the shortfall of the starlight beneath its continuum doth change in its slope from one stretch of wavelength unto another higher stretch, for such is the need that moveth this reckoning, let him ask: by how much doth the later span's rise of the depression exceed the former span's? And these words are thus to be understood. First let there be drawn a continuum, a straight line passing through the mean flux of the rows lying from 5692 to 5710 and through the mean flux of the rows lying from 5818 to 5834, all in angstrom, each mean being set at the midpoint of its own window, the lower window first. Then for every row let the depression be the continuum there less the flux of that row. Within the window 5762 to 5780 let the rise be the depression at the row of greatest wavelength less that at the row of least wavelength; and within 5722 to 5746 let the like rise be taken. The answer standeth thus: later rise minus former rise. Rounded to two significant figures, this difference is 5.1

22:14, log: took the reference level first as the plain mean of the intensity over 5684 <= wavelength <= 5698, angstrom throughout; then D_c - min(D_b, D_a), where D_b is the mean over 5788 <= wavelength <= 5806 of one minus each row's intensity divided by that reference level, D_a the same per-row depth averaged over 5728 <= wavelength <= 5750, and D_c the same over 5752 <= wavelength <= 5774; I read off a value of 0.04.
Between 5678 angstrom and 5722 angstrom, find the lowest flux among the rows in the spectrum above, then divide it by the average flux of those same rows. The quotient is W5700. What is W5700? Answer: 0.914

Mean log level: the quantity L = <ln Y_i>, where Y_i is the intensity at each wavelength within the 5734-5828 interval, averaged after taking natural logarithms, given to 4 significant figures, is 3.093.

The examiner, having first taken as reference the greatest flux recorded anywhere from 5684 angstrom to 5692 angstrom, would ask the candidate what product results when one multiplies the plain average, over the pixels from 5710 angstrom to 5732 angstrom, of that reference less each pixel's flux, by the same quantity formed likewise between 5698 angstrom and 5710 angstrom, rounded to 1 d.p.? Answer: 1.7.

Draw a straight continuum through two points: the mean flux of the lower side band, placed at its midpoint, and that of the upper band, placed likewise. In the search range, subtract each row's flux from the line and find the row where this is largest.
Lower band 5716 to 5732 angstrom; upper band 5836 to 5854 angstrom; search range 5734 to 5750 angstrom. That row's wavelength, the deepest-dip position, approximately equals 5742.0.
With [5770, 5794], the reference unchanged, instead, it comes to 5781.0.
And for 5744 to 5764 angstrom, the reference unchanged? 5760.0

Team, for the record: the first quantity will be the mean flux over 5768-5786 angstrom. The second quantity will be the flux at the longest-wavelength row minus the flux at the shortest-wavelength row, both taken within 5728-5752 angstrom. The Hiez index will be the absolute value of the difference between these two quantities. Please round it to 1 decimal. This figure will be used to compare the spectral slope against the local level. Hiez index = 22.0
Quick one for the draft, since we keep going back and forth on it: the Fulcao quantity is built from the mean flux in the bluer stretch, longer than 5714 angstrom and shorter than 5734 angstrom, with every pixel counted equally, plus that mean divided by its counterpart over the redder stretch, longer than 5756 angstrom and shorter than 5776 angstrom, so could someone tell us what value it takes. 22.8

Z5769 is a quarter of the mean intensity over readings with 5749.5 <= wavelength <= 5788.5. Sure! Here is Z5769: 5.44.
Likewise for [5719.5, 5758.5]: 5.47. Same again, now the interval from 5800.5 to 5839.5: 5.64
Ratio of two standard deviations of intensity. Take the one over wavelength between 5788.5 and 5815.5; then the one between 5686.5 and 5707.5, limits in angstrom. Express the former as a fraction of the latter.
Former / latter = 1.3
